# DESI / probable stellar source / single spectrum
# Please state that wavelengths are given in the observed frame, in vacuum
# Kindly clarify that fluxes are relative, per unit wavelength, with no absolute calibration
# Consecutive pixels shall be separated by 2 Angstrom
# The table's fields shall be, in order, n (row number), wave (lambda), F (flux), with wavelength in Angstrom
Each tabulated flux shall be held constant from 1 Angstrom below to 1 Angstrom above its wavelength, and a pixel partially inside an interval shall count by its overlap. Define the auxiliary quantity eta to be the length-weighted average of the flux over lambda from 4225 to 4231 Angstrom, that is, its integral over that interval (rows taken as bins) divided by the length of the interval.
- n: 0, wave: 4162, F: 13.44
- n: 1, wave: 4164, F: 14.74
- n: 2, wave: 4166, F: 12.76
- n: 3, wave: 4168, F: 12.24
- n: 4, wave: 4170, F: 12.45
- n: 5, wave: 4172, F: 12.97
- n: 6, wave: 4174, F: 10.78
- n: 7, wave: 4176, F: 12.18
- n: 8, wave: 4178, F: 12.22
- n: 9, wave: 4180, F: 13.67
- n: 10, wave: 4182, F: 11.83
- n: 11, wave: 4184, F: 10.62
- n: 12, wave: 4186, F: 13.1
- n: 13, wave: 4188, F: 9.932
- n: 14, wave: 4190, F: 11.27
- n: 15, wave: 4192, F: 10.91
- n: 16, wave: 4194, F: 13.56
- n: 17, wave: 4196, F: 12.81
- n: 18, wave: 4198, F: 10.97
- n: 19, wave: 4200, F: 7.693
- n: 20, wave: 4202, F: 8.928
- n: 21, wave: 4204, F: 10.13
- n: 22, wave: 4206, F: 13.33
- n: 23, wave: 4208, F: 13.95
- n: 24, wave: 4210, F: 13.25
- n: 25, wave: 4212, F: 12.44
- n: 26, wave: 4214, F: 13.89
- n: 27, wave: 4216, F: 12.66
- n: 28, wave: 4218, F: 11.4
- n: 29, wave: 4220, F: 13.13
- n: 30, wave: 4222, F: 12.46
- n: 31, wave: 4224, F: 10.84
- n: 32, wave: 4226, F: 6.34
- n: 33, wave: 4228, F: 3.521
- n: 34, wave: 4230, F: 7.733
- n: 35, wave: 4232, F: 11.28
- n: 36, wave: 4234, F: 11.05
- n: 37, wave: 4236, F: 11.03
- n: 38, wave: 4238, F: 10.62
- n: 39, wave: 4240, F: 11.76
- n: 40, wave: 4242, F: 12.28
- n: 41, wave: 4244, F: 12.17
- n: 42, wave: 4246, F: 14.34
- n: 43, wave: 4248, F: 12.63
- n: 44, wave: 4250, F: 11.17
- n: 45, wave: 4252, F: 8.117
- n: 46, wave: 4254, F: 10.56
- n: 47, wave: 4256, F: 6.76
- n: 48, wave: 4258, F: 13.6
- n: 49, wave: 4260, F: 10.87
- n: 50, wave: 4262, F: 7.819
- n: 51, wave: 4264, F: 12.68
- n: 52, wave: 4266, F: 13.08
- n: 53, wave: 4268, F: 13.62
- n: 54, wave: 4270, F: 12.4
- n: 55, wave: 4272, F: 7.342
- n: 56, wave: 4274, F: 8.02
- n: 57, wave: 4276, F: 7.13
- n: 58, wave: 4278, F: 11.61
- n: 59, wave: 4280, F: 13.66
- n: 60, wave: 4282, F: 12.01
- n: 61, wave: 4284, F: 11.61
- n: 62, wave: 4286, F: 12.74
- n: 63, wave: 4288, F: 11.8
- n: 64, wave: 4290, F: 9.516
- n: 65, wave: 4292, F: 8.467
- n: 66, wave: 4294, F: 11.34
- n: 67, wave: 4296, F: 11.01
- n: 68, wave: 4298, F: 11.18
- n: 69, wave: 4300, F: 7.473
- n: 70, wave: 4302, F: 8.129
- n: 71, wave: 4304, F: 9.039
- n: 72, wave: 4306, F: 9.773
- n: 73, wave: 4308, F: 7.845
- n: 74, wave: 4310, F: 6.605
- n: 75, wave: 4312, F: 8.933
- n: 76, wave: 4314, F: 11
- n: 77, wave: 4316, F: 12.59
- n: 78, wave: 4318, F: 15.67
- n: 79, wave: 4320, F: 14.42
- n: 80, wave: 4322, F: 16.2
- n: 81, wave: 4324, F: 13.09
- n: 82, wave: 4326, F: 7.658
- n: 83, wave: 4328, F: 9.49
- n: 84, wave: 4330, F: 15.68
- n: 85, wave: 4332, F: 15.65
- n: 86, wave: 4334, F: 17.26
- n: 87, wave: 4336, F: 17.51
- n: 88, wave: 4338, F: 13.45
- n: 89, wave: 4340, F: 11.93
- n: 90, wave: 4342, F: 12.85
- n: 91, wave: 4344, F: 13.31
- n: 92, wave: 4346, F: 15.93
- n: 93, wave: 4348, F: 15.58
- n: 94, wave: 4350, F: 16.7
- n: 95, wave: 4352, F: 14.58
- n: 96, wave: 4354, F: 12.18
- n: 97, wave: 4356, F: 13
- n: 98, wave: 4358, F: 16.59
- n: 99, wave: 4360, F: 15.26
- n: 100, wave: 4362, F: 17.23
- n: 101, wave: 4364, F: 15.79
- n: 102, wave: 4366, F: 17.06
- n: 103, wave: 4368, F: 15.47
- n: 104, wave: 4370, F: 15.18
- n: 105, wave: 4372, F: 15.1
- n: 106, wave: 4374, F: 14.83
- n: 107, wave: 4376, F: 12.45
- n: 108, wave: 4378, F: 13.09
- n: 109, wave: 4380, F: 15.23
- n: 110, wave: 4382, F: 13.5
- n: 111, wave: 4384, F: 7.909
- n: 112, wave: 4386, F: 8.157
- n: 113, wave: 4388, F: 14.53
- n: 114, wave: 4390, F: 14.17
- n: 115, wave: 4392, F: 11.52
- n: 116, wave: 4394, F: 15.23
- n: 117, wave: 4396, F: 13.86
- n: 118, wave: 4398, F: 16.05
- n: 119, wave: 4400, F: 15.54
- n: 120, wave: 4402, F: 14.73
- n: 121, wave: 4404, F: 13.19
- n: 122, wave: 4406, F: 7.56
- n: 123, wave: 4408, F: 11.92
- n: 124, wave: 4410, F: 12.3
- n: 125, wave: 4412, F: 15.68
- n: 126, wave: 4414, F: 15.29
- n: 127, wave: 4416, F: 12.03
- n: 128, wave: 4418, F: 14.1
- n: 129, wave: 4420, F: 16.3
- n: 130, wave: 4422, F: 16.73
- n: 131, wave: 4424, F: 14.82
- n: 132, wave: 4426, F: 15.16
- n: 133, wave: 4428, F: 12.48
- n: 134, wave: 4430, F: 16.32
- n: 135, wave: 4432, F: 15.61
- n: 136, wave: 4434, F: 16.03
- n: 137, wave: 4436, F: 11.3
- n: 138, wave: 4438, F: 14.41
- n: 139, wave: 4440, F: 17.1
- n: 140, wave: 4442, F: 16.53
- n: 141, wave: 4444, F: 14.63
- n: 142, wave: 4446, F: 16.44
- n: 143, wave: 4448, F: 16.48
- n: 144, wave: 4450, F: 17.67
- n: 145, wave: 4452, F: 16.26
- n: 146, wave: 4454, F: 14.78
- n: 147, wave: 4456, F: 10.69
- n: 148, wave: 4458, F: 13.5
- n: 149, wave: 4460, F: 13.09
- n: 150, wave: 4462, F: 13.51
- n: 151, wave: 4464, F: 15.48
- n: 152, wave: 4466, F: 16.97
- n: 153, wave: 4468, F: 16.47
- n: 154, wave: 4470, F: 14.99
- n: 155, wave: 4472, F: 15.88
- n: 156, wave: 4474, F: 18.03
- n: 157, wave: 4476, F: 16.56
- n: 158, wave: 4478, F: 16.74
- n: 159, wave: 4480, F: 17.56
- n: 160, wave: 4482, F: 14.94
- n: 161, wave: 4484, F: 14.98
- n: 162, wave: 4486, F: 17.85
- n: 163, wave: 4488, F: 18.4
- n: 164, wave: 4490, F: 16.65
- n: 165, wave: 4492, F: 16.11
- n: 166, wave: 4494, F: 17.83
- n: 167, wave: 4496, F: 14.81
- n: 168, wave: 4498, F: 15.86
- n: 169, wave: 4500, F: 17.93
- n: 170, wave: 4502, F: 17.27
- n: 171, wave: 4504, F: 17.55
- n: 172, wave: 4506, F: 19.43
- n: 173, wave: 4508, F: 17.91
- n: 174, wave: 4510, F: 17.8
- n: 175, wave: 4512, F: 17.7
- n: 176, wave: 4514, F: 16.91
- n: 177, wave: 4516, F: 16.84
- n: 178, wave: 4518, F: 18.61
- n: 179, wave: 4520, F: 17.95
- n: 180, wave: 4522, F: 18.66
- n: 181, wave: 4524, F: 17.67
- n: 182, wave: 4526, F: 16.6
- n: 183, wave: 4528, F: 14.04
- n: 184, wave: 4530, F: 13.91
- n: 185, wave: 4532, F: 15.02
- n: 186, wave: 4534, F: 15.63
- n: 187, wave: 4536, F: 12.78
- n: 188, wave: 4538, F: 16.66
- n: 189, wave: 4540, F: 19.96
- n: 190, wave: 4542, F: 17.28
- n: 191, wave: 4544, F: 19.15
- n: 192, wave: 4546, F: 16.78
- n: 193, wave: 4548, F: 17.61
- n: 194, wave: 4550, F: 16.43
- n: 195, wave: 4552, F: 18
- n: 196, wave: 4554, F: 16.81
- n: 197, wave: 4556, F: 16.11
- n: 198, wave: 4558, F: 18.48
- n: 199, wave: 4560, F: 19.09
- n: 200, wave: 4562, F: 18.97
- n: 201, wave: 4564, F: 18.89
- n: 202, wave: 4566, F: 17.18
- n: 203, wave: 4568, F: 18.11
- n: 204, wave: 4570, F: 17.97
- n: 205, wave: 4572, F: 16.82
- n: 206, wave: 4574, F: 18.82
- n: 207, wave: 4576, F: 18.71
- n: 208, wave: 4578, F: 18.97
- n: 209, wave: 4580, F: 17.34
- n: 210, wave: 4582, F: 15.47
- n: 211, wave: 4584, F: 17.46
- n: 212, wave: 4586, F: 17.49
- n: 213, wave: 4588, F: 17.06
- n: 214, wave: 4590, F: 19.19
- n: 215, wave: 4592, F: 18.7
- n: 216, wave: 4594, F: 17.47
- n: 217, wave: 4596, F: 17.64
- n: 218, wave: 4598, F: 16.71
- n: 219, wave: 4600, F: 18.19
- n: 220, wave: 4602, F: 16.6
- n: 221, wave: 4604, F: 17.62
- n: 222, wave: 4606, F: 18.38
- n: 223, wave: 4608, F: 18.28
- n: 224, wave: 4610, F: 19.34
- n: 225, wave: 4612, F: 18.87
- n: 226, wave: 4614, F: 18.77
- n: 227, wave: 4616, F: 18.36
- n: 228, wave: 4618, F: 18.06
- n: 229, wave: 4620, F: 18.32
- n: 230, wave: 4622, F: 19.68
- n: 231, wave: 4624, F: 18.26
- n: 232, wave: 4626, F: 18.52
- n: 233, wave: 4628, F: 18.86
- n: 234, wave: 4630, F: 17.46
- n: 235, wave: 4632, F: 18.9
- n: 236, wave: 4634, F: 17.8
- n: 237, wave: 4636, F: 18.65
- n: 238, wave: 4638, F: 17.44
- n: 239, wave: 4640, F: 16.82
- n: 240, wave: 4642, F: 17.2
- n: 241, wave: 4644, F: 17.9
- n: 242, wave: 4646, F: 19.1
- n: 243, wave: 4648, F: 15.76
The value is 6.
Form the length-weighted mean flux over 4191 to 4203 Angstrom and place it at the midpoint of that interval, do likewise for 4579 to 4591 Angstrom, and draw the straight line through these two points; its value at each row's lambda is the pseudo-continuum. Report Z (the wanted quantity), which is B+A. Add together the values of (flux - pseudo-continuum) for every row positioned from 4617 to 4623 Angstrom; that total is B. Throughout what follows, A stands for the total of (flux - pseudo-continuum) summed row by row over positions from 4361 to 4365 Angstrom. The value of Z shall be 8.1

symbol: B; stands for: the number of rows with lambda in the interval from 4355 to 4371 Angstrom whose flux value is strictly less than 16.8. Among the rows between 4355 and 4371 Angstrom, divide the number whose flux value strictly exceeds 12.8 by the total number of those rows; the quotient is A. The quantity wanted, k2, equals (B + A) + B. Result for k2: 13.00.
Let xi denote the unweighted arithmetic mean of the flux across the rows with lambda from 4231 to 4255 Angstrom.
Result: 11.4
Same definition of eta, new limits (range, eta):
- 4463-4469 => 16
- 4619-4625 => 19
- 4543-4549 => 18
